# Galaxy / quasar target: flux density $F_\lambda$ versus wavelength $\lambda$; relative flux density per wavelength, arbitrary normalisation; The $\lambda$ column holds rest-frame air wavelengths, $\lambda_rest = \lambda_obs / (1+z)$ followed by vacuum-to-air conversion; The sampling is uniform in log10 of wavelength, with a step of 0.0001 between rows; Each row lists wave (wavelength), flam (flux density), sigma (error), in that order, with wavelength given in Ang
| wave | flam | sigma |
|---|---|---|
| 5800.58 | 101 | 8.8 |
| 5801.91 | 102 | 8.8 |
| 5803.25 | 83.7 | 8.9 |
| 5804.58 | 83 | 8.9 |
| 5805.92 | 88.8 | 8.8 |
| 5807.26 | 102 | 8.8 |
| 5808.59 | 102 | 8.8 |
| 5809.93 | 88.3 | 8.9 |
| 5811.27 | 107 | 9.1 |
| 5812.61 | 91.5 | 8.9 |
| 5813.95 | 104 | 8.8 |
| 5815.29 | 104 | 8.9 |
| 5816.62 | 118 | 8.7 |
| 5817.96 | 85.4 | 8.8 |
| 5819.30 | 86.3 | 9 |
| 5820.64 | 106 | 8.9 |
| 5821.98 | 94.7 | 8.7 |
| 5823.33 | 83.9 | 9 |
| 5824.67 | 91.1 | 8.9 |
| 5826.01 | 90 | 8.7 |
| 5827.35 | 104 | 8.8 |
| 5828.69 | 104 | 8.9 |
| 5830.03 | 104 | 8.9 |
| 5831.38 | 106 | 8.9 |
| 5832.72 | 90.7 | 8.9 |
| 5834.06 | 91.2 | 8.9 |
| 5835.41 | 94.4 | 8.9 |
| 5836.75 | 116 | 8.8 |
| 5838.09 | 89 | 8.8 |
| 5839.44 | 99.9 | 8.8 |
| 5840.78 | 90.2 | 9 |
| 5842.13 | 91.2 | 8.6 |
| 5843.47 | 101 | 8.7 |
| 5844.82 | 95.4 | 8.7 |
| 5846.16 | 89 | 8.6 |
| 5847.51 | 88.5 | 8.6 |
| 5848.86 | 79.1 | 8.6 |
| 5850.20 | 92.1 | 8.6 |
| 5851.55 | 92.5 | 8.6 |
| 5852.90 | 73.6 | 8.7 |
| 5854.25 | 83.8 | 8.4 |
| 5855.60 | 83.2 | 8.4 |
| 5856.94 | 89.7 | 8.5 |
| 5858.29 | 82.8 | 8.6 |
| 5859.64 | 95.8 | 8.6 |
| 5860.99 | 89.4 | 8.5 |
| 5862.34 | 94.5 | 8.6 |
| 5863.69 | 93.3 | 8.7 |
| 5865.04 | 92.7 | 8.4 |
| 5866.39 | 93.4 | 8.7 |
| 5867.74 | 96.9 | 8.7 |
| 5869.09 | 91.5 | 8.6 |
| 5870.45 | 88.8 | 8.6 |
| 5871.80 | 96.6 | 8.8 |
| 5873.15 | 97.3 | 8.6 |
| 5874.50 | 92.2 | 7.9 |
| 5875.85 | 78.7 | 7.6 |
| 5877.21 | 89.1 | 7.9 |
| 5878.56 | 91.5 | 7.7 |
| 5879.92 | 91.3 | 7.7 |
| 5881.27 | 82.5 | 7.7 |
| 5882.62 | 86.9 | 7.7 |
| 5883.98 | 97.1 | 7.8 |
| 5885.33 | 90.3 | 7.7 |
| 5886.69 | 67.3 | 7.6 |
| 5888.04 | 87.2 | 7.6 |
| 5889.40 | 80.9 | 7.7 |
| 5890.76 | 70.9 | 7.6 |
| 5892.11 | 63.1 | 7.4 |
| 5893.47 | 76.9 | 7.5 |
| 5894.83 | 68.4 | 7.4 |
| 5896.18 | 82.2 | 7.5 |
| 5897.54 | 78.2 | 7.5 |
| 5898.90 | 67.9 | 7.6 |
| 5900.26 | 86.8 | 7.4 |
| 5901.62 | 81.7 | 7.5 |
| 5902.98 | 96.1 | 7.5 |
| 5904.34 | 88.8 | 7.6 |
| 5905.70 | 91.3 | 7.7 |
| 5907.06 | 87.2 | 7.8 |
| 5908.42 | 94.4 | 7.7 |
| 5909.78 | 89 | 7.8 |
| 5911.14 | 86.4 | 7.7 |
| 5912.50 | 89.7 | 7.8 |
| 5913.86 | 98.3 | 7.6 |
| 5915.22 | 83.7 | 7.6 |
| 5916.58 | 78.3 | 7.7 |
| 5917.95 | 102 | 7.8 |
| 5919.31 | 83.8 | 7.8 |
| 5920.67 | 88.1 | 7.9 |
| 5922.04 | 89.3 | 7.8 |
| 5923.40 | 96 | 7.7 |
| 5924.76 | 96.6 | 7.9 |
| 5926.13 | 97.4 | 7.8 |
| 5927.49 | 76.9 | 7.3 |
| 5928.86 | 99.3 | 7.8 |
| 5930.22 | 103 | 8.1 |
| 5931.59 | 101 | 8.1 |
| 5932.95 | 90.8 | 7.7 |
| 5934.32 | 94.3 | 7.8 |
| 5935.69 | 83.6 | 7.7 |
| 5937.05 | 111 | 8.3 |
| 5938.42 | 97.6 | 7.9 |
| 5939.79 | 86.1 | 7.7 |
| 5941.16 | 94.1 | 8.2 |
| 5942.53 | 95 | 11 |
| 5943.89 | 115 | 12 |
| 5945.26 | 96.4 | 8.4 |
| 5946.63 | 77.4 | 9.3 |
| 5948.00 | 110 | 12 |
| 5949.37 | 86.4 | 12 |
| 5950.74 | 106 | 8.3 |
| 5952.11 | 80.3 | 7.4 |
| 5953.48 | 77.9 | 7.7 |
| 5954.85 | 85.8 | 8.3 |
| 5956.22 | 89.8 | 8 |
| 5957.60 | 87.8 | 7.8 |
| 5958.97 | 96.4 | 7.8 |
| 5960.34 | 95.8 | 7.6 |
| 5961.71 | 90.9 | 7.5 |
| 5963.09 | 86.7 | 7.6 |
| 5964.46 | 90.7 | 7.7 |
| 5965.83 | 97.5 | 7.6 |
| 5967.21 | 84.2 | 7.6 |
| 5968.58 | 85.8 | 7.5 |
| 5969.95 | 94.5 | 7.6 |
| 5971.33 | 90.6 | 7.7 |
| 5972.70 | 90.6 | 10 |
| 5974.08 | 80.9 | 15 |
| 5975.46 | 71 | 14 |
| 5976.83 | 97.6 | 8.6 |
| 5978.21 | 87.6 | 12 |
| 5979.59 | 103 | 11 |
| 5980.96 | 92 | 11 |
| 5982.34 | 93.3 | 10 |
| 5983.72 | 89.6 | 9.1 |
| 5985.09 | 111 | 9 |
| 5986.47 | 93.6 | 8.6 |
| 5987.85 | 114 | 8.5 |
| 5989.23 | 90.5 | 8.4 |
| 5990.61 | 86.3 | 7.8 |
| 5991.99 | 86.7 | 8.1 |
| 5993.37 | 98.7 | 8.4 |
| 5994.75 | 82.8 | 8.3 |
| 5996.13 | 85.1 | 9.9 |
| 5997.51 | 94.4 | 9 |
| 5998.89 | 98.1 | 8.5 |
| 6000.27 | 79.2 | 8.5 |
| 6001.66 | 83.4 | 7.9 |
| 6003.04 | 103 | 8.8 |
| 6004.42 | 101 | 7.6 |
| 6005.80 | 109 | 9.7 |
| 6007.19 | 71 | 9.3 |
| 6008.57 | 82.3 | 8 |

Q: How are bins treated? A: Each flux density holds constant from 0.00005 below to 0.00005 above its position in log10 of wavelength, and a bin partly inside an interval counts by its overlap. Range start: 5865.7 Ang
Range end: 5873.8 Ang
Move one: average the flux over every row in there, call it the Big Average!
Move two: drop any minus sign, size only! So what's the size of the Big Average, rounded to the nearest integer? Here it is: 94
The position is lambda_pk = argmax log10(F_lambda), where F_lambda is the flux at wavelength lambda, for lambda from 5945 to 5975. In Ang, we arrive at 5948.00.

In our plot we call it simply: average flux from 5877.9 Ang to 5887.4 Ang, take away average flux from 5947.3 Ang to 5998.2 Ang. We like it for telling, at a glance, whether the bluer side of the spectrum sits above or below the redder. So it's -5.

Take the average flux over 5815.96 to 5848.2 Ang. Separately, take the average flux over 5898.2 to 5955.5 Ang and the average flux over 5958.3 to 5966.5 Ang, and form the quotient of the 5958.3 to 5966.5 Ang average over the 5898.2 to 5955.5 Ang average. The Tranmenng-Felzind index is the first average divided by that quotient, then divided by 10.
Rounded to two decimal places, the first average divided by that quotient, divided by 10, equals 9.46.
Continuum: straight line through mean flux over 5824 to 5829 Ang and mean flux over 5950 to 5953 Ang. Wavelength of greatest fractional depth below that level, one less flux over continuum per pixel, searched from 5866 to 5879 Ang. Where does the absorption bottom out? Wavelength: 5875.85 Ang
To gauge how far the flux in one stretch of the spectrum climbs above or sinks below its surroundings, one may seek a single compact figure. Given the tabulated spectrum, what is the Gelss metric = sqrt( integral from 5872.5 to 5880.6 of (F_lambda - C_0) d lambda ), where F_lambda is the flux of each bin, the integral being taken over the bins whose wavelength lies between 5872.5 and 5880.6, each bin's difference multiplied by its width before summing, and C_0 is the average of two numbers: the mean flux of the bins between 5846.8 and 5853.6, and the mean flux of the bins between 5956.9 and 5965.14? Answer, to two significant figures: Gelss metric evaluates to 3.8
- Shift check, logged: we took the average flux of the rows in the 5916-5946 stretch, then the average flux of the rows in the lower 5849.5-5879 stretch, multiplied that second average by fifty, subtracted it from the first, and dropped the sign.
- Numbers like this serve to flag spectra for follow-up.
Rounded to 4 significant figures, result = 4404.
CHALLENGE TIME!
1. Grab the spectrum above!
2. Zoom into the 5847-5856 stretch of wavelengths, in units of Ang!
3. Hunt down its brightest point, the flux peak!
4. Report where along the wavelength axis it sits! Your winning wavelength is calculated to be 5851.55 Ang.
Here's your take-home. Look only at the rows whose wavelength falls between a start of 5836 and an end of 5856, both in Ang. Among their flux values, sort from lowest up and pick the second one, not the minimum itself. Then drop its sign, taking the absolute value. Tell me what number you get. 79.1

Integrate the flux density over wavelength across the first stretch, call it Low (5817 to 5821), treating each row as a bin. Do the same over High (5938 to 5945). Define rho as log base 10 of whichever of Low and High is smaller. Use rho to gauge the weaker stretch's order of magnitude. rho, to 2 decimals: 2.57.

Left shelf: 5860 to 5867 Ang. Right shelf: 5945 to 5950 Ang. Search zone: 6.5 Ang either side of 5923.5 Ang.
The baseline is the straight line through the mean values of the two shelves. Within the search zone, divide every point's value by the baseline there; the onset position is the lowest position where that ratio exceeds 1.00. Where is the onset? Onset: 5917.95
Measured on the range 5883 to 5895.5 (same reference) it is 5883.98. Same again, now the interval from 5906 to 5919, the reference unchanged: 5908.42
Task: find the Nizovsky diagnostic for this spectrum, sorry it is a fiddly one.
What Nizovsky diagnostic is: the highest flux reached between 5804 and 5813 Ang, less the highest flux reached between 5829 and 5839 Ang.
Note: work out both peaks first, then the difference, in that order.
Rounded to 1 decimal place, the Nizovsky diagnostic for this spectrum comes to -9.0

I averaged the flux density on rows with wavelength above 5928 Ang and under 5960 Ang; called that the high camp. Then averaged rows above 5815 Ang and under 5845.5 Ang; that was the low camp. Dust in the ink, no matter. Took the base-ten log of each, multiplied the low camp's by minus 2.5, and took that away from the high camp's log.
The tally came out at 6.94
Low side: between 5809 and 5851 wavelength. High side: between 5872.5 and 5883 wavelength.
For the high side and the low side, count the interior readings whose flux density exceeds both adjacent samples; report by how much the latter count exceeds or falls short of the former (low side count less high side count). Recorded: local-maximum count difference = 7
